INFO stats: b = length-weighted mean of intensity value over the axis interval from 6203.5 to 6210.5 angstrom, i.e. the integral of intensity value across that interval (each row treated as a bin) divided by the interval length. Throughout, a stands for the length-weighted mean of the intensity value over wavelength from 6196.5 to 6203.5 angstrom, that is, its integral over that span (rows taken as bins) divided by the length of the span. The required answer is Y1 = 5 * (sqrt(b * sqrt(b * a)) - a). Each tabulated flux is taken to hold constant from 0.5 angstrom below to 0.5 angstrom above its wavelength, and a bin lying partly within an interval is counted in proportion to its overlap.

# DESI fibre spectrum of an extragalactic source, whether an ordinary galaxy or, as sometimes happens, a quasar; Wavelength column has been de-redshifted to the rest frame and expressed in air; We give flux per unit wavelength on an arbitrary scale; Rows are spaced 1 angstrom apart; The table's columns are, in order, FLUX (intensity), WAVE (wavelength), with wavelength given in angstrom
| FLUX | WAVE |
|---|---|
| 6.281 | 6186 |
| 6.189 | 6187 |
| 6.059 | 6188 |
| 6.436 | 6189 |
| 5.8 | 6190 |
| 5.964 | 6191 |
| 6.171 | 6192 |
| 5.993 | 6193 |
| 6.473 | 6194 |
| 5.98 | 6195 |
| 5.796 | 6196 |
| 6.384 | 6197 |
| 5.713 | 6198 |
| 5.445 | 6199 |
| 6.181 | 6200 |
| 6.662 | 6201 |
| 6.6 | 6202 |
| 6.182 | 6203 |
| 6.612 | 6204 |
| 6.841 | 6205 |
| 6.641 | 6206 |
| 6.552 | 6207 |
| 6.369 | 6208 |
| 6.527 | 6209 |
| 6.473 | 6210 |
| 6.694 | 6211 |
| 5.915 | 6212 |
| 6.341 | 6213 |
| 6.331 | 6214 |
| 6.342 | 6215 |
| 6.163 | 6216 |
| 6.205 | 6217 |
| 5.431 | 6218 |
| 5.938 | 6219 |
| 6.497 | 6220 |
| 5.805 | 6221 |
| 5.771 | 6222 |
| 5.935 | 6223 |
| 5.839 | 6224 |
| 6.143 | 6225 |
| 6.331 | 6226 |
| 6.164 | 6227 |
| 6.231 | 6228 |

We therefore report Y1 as 1.5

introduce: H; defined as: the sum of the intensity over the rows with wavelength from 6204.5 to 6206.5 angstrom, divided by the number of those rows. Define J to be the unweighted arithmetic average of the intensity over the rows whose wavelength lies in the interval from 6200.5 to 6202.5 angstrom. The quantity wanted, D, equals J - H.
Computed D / -0.11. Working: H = 6.74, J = 6.63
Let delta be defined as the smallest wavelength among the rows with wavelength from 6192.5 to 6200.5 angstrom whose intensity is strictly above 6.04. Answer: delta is 6194 angstrom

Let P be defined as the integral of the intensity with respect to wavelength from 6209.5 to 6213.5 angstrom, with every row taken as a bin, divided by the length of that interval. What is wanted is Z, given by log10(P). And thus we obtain 0.80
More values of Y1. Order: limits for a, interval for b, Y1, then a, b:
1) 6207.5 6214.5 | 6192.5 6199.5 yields -1.5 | 6.38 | 5.97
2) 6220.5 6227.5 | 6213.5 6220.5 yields 0.5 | 6.00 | 6.13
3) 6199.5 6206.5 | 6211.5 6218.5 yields -1.6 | 6.53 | 6.10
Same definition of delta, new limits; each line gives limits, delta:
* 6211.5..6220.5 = 6213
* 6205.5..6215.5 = 6206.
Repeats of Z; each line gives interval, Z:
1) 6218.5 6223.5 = 0.78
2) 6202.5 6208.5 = 0.82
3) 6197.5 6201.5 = 0.78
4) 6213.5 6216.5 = 0.80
